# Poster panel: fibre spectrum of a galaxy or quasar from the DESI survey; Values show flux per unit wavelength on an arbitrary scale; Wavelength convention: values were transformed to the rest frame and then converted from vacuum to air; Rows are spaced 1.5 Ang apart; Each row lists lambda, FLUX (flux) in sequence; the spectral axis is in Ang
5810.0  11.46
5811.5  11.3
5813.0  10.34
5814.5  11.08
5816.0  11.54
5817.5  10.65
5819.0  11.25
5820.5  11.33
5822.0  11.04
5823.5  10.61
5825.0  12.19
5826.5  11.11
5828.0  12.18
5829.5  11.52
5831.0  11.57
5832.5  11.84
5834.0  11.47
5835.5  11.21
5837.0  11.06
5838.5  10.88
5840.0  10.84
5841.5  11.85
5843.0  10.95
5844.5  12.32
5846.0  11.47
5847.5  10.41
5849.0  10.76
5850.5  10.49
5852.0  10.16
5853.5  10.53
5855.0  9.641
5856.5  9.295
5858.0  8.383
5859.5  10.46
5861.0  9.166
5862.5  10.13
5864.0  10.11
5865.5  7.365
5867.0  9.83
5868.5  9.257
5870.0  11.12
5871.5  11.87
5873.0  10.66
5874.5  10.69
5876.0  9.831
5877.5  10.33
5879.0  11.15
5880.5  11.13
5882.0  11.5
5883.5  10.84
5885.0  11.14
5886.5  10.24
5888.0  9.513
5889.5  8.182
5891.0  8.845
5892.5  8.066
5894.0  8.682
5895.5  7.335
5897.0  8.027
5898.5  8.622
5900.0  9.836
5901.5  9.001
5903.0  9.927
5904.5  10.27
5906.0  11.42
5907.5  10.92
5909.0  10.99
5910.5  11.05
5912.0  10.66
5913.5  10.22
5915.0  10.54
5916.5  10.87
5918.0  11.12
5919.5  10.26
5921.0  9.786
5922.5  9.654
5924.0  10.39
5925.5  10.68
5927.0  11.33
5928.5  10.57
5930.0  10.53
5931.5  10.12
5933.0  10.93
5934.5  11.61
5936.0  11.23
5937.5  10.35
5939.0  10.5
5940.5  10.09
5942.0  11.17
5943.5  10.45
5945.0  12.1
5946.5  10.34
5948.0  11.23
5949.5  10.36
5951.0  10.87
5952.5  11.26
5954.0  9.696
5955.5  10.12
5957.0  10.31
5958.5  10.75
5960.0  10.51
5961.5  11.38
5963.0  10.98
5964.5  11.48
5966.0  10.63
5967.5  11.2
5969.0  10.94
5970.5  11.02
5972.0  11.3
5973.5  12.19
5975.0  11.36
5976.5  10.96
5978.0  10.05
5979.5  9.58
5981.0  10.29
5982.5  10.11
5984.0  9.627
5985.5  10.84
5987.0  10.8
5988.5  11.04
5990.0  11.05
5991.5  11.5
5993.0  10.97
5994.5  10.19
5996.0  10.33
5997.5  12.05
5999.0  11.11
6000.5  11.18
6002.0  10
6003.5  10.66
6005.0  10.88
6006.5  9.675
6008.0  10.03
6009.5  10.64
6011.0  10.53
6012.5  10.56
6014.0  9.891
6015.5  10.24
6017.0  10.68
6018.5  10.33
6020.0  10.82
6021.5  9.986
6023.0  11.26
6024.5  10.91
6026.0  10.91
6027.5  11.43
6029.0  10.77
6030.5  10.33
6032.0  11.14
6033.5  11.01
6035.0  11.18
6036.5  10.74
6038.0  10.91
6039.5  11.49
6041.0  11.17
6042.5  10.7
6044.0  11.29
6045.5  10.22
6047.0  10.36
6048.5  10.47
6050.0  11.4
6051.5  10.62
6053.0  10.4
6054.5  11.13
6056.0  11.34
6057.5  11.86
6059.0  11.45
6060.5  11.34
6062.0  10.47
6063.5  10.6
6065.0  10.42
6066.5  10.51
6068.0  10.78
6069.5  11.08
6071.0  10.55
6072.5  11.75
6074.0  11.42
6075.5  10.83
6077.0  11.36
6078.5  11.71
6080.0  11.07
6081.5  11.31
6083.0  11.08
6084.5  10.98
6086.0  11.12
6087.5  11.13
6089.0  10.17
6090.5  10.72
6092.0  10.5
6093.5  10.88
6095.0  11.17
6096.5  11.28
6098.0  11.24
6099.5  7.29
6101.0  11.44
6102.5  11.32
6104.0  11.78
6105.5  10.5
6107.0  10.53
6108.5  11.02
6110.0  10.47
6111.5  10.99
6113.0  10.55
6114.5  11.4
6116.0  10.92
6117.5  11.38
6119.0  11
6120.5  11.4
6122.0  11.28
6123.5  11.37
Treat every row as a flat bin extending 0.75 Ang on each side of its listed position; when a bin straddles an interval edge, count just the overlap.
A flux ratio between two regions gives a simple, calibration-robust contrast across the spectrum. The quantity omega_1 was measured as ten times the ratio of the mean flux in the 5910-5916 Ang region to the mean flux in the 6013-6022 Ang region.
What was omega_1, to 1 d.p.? 10.3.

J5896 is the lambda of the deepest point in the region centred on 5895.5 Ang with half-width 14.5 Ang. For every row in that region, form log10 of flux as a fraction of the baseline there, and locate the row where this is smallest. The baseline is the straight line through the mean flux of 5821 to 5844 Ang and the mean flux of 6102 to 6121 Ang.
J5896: 5895.5 Ang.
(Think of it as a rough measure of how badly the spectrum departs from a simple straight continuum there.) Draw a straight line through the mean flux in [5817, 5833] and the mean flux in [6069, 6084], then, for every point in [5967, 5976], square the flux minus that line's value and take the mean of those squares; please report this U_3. 0.17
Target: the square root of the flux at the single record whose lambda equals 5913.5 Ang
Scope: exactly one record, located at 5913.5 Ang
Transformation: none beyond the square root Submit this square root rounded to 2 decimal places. 3.20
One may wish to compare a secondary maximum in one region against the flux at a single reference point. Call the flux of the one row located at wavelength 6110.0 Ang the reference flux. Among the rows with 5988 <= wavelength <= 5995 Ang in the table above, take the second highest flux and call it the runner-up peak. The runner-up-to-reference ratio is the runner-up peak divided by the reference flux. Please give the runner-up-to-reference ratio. 1.055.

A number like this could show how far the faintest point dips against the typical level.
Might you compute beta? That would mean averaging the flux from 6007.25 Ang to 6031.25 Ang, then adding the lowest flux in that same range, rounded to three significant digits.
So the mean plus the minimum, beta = 20.5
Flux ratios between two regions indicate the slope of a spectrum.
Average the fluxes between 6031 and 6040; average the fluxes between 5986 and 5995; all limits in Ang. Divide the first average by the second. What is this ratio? 1.01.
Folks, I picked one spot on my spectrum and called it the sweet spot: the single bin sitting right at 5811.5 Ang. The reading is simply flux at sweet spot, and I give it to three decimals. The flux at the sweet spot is 11.300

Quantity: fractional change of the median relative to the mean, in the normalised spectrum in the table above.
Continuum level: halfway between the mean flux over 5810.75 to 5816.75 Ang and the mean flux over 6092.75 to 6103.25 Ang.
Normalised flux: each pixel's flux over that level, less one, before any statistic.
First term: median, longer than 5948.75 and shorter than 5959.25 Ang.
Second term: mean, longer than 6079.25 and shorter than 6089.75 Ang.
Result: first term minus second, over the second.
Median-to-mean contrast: -5.3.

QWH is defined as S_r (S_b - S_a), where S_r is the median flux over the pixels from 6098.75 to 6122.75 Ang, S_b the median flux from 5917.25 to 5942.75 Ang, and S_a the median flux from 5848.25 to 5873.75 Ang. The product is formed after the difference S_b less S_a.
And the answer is 4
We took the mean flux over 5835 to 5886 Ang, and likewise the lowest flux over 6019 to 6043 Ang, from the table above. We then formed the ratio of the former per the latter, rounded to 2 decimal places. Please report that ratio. 1.05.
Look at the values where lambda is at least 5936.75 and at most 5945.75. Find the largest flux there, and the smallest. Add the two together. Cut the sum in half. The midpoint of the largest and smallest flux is 11.1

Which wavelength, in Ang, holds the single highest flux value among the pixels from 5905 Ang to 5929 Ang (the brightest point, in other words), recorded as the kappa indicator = 5906.0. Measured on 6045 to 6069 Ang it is 6057.5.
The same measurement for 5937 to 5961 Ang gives 5945.0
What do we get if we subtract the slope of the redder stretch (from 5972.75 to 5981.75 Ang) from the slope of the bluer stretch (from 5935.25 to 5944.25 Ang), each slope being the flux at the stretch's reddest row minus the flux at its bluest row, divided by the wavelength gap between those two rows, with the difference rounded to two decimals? 0.15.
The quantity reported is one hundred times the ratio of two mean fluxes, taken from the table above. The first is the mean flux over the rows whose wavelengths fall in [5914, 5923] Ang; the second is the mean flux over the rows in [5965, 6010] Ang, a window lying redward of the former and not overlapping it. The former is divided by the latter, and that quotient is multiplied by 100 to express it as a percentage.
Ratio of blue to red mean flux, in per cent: 97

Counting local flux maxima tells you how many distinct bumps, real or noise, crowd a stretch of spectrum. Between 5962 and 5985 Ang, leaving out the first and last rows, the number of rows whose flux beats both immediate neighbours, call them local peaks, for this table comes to 4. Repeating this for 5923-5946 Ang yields 4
